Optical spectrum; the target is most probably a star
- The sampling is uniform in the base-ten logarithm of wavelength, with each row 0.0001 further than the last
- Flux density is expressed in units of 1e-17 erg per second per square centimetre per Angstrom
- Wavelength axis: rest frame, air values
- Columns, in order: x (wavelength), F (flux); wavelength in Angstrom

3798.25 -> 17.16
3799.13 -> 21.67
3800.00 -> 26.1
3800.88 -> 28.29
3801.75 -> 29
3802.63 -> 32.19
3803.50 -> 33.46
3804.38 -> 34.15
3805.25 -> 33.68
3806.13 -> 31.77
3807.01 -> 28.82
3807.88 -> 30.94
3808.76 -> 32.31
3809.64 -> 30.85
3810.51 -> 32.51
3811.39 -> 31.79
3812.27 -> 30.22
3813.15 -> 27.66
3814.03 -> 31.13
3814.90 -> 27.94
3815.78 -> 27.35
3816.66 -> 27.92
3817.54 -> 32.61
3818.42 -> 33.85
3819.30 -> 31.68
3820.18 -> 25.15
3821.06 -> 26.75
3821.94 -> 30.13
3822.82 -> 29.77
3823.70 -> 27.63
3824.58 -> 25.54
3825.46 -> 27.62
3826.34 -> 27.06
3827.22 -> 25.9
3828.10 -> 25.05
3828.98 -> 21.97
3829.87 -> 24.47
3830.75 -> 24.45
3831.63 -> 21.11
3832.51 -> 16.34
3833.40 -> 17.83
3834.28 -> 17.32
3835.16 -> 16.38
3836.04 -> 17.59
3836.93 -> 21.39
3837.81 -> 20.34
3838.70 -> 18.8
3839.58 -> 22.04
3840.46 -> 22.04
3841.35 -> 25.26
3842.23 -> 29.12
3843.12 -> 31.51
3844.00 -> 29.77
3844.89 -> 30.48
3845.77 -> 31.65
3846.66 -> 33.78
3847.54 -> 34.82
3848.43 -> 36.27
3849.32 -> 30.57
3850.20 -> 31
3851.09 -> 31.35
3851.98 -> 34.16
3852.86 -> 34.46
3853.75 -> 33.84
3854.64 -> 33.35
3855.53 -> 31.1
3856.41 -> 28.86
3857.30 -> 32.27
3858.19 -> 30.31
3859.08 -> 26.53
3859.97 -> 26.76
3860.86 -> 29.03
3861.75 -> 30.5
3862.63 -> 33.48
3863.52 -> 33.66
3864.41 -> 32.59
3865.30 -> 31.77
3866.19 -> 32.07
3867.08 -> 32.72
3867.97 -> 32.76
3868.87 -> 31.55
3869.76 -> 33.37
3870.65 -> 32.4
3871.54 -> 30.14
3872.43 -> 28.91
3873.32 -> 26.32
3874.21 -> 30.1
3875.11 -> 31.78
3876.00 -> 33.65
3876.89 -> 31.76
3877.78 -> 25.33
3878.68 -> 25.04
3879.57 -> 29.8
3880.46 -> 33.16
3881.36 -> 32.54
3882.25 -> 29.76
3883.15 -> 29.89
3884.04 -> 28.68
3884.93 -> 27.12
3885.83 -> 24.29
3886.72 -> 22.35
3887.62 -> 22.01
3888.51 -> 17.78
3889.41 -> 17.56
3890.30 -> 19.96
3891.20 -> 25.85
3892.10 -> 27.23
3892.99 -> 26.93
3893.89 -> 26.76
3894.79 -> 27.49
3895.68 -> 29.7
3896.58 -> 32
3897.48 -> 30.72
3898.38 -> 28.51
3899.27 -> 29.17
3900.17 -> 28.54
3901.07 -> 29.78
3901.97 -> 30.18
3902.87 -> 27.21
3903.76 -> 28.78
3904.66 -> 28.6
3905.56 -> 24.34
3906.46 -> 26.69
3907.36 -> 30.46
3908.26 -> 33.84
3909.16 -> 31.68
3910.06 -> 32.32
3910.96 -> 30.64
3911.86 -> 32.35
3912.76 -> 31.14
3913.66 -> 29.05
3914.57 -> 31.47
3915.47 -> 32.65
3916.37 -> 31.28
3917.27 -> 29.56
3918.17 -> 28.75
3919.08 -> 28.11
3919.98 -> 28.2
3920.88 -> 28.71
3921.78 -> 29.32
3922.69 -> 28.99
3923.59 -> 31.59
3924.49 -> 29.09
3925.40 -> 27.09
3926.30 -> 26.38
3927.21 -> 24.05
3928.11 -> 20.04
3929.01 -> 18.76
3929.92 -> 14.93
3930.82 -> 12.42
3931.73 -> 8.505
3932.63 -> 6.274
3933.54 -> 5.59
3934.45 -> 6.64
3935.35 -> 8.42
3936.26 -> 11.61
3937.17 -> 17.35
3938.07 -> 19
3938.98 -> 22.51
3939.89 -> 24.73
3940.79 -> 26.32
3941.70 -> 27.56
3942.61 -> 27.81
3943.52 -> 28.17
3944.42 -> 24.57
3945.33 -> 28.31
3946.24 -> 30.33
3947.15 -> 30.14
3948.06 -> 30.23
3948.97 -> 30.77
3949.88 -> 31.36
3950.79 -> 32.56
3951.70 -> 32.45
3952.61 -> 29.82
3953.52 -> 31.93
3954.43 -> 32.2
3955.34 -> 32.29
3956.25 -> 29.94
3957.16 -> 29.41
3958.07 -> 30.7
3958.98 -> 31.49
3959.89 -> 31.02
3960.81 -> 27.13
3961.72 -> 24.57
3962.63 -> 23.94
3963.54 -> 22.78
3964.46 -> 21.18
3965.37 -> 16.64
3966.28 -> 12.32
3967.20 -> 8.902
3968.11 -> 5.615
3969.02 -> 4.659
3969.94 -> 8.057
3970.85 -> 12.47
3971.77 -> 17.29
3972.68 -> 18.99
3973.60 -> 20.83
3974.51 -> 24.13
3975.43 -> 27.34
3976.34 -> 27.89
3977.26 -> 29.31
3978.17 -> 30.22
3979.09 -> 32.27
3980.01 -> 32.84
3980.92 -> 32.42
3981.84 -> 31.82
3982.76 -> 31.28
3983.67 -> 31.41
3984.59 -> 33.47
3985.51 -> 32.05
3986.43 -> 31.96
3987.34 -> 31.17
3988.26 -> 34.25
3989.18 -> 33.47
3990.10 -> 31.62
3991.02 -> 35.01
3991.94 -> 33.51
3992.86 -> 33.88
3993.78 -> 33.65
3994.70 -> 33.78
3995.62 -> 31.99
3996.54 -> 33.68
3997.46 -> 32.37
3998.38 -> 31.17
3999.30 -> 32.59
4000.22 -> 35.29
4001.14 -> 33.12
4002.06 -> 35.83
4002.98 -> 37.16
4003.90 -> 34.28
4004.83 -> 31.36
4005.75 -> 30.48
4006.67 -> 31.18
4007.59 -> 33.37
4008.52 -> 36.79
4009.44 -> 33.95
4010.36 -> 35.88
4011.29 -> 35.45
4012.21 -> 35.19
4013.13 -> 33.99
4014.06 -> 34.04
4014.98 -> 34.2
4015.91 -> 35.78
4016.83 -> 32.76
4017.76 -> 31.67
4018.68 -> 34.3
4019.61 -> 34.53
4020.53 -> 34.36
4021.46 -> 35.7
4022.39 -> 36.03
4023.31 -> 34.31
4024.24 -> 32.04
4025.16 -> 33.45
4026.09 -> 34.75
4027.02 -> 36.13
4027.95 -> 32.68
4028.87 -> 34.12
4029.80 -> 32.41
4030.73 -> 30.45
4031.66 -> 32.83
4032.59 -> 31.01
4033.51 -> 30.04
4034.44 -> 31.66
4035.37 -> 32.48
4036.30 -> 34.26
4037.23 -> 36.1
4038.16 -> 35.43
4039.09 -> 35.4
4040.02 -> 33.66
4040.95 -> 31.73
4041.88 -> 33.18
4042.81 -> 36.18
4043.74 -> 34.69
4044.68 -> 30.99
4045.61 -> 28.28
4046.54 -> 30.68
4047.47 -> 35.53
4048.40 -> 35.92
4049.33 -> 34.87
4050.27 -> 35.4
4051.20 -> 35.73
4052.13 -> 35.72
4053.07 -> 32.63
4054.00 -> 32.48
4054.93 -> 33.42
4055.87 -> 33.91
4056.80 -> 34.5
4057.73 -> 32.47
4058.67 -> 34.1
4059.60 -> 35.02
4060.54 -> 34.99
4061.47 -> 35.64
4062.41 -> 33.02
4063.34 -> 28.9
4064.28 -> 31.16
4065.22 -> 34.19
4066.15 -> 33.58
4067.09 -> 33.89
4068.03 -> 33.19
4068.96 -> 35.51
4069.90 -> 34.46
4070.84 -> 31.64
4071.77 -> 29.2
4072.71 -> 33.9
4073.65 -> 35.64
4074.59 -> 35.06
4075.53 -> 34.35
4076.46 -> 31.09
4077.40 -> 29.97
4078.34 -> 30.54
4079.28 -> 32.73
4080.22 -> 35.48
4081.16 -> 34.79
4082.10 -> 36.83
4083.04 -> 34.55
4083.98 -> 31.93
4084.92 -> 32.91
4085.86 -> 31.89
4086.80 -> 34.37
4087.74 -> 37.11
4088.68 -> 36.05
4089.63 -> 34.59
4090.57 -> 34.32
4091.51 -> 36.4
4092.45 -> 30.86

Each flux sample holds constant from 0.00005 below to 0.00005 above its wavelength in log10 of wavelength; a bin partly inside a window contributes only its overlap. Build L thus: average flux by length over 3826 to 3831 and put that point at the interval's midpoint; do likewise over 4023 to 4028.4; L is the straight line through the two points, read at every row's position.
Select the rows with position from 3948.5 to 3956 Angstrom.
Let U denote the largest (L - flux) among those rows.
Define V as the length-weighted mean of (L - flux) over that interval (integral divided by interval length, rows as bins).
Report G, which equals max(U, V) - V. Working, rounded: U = 0.7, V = -1.2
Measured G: 1.8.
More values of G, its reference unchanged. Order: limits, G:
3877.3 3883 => 4.2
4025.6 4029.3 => 1.8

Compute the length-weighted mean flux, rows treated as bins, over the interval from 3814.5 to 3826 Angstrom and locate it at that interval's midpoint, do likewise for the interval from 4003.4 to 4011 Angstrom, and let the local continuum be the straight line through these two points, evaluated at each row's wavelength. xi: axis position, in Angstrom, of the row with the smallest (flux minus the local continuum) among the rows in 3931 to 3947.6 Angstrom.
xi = 3933.54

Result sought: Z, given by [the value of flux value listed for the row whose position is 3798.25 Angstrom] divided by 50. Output 0.34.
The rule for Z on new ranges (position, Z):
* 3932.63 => 0.13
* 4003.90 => 0.69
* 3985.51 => 0.64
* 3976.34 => 0.56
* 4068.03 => 0.66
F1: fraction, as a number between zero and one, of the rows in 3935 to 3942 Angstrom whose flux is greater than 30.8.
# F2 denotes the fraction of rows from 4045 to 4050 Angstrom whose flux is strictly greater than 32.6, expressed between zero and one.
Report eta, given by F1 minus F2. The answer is -0.60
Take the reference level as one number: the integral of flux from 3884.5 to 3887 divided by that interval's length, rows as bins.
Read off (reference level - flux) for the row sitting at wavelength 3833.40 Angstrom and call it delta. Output 6.9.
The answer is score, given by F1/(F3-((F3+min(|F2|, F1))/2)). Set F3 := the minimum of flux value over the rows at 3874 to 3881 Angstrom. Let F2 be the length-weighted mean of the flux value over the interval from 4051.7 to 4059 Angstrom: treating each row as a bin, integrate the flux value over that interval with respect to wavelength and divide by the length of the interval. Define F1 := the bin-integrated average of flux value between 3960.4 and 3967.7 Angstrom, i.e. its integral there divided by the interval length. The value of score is 7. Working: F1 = 20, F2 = 34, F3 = 25.04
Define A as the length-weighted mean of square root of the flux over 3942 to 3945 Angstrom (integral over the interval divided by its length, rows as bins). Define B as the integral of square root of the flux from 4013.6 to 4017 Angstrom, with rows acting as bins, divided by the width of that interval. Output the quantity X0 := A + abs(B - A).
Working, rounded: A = 5.19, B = 5.9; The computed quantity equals 5.86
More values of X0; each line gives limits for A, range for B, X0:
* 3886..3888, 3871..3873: 5.44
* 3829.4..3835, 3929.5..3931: 5.19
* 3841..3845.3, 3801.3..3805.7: 5.70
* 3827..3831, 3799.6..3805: 5.54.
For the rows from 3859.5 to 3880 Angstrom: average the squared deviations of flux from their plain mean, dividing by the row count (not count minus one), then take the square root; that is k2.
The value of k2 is 2.6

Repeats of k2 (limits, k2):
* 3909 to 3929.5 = 3.5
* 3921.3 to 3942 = 8.4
